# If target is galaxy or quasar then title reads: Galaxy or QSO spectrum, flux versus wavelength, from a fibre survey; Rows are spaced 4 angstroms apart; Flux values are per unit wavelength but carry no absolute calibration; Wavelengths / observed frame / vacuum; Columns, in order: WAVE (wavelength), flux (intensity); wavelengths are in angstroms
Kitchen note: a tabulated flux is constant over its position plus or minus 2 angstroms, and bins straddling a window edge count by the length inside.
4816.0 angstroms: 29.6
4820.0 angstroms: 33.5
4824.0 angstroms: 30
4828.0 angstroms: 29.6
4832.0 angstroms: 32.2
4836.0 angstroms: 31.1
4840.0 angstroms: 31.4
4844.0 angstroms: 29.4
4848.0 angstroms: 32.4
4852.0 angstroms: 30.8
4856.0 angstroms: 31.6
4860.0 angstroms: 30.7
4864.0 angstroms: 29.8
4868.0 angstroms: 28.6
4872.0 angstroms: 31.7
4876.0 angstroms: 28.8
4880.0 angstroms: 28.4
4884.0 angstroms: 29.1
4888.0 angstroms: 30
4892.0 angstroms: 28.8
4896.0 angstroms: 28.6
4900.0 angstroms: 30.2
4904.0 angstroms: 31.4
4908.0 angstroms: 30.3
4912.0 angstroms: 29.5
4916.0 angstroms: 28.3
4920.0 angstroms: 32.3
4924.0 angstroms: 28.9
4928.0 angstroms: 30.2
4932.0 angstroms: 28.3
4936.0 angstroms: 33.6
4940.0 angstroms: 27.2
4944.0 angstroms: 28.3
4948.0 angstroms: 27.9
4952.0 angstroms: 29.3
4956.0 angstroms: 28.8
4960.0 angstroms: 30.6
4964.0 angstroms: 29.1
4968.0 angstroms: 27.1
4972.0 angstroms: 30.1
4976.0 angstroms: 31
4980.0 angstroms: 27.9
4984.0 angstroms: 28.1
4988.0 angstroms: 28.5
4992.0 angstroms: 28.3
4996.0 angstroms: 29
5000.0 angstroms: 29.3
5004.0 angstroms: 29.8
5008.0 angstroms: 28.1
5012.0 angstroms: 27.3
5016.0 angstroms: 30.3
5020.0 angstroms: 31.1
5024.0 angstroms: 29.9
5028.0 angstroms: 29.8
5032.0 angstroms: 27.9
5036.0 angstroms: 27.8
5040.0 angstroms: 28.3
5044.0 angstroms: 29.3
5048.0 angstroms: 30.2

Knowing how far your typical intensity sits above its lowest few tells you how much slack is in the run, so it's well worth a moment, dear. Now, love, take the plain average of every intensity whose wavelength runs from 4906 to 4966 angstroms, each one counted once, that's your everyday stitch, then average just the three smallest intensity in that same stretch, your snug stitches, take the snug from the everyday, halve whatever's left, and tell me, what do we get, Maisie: 0.85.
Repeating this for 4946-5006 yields 0.68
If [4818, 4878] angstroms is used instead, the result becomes 0.92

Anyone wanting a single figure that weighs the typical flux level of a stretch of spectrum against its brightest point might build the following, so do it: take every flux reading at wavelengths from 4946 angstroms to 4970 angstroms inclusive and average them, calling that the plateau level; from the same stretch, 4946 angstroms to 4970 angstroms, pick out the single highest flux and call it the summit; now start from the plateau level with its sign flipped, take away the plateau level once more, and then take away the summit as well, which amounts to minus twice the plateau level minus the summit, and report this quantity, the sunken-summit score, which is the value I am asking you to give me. -88.2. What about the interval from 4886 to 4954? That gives -92.8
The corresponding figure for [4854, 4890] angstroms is -91.4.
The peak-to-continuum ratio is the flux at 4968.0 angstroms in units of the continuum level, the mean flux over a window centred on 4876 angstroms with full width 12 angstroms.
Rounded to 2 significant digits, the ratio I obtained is 0.91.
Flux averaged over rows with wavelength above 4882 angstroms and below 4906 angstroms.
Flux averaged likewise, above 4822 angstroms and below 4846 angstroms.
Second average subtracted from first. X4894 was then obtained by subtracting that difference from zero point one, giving 1.0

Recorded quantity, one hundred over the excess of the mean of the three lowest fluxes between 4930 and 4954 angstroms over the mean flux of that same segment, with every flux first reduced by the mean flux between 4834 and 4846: -77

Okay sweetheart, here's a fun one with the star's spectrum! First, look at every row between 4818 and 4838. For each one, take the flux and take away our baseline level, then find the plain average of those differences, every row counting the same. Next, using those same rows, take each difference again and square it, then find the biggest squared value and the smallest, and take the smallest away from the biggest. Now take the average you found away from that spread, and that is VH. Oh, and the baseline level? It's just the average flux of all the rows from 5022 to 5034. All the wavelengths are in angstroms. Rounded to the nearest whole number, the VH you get 16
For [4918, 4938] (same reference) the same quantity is 18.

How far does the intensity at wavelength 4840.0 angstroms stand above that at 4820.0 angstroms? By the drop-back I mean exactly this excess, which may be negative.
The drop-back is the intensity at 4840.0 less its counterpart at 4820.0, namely -2.1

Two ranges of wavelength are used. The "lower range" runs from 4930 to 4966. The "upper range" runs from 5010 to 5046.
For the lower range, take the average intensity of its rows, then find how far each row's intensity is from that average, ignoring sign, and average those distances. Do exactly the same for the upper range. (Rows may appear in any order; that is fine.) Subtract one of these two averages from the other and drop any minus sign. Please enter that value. 0.18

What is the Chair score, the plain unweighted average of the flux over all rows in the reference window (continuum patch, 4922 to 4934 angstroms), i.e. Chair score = 29.1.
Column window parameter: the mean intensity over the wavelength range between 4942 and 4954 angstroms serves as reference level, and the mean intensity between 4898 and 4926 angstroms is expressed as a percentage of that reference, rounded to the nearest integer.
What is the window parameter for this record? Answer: 106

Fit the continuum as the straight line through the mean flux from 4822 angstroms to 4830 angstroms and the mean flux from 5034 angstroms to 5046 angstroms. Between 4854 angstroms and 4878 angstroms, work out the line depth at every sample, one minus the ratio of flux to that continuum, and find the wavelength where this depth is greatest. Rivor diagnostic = 4868.0 angstroms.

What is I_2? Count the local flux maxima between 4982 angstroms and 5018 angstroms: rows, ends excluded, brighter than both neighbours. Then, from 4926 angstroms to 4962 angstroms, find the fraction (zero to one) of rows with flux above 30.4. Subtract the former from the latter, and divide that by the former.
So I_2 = -0.89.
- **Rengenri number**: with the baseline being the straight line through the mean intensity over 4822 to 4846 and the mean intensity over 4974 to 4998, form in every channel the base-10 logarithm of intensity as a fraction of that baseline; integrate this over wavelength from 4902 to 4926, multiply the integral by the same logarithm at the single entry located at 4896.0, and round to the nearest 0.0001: -0.0028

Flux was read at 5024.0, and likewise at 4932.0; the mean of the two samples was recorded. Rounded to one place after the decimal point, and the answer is 29.1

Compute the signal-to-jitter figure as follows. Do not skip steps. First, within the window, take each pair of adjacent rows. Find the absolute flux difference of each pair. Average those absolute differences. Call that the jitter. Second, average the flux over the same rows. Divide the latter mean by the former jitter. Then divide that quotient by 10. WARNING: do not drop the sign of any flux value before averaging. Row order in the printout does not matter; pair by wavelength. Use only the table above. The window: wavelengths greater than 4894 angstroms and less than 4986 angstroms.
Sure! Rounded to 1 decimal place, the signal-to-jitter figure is 1.5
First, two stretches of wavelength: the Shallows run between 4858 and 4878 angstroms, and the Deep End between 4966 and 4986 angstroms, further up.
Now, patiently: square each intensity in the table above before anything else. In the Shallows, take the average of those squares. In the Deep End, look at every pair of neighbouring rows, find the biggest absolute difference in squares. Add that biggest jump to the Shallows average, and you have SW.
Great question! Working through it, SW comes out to 1079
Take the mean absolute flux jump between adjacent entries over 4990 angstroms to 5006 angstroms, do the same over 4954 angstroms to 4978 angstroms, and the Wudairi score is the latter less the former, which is 1.34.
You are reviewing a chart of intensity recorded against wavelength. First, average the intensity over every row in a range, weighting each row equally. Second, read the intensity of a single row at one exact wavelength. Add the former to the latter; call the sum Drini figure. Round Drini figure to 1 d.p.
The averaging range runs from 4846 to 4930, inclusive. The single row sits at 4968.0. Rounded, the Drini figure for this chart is 57.1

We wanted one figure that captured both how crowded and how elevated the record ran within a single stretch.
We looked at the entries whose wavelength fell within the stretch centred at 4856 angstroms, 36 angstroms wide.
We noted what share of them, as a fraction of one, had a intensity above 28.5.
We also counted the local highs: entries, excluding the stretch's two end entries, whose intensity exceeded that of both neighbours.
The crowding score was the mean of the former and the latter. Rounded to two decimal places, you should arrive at 1.50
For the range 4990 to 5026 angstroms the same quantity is 1.33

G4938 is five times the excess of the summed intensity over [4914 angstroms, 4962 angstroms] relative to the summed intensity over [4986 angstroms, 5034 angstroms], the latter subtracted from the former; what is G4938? 22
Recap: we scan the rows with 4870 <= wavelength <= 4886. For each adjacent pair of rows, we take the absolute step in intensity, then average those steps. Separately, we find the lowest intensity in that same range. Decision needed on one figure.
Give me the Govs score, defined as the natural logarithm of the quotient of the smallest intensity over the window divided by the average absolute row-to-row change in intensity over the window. 3.06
